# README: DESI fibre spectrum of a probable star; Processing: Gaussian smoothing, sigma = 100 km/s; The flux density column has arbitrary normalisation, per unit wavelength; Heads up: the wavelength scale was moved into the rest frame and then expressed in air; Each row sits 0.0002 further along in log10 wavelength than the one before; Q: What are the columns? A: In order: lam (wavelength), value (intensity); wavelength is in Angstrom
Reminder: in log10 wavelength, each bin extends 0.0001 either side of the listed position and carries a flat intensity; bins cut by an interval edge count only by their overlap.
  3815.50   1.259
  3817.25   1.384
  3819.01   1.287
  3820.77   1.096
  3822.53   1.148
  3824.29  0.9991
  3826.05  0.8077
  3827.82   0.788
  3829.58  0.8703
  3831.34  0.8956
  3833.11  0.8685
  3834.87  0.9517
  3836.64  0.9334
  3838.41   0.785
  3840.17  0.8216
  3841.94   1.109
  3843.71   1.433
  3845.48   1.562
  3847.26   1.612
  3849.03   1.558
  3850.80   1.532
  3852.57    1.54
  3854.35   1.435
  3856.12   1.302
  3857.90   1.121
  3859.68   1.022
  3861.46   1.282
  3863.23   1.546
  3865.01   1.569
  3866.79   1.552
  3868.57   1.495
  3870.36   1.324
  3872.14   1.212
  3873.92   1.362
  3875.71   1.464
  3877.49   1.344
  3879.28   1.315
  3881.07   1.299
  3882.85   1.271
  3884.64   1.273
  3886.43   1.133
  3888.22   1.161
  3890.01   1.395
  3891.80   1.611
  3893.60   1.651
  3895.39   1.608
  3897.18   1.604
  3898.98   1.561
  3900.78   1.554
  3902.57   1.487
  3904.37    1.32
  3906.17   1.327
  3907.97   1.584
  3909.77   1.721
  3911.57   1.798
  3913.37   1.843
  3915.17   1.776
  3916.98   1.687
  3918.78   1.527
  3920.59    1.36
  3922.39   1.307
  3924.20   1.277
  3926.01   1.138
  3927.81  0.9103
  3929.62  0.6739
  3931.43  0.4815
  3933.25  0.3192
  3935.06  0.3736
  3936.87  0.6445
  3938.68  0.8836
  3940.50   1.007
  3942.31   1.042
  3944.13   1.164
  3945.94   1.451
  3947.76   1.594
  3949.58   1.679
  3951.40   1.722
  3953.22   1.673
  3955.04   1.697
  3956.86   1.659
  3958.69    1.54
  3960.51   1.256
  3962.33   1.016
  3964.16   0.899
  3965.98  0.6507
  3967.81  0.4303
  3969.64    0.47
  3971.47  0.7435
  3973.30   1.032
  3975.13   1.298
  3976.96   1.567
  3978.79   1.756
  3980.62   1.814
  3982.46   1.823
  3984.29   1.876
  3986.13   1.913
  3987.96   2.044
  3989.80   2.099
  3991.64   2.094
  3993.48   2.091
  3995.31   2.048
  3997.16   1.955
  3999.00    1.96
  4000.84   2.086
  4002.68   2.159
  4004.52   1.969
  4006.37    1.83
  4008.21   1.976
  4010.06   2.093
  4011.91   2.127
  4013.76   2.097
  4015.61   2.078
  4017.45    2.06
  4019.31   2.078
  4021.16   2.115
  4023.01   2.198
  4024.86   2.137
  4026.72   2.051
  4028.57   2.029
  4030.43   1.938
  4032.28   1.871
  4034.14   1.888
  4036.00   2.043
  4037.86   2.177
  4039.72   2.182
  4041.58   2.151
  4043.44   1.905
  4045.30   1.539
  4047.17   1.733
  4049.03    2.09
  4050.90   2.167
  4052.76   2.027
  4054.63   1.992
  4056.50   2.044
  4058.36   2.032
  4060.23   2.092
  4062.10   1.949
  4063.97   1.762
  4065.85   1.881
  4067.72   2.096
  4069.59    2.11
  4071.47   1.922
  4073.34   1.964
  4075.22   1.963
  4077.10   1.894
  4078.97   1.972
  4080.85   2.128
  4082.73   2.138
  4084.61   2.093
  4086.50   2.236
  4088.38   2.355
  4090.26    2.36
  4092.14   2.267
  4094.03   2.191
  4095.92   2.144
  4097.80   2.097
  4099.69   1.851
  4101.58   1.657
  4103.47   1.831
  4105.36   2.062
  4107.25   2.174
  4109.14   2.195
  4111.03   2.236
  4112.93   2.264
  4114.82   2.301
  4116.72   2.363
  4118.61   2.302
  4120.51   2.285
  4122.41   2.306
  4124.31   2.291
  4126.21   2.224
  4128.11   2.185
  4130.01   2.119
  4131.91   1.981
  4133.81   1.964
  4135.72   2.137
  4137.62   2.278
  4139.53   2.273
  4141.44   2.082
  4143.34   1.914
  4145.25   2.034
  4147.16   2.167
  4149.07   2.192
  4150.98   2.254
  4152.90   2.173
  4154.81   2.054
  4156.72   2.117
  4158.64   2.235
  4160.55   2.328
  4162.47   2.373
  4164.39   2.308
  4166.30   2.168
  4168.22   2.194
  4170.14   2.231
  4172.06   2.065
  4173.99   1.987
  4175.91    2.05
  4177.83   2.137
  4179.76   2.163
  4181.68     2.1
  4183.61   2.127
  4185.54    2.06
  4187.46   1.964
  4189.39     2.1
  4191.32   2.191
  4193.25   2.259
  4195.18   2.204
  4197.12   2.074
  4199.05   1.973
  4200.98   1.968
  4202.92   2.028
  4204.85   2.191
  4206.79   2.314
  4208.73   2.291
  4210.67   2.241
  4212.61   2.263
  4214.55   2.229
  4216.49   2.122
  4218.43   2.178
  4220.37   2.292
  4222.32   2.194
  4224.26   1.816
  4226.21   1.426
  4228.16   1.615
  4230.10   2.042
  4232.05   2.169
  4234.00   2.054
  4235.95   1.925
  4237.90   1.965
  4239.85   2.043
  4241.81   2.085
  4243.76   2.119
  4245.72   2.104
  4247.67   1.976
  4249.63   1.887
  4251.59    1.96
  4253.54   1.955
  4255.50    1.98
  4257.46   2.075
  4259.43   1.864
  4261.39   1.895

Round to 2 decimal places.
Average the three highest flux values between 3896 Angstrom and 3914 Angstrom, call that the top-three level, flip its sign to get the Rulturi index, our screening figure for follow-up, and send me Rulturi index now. -1.79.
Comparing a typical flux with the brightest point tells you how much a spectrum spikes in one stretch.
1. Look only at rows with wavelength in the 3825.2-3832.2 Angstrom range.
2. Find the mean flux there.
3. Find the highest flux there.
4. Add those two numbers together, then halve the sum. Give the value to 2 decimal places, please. 0.87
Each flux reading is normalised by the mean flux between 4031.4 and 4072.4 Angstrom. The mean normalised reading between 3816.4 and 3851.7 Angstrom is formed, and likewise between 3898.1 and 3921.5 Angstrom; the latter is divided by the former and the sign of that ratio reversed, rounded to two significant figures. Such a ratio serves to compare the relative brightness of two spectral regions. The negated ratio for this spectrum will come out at -1.4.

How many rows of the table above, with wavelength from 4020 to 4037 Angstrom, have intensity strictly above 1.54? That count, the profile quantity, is 9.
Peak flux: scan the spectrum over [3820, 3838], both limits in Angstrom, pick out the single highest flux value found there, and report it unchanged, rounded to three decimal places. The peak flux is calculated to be 1.148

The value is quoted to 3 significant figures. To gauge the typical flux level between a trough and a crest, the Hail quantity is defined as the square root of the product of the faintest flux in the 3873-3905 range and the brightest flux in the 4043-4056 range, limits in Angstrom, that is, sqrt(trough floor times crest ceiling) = 1.57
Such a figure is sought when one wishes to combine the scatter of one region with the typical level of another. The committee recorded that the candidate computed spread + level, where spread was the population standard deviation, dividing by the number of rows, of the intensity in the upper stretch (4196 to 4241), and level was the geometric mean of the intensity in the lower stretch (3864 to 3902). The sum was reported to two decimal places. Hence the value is 1.62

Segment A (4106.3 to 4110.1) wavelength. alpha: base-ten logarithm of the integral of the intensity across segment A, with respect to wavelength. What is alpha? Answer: 0.92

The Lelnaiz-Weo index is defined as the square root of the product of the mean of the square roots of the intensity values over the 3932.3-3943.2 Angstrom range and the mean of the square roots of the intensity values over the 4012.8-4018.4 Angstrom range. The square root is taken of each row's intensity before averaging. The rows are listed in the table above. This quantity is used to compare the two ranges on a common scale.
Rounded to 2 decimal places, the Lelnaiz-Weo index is 1.09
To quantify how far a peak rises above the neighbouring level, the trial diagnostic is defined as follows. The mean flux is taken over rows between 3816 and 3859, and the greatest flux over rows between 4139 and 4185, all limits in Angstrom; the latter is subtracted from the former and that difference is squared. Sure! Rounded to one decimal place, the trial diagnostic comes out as 1.5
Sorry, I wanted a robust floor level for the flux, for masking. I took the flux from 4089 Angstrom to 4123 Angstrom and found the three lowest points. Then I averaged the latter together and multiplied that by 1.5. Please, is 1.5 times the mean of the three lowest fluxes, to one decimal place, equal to 2.7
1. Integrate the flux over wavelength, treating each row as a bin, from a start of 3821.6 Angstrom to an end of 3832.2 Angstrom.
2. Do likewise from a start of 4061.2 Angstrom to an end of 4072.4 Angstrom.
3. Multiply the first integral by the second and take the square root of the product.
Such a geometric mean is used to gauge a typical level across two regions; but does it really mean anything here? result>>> 14.6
